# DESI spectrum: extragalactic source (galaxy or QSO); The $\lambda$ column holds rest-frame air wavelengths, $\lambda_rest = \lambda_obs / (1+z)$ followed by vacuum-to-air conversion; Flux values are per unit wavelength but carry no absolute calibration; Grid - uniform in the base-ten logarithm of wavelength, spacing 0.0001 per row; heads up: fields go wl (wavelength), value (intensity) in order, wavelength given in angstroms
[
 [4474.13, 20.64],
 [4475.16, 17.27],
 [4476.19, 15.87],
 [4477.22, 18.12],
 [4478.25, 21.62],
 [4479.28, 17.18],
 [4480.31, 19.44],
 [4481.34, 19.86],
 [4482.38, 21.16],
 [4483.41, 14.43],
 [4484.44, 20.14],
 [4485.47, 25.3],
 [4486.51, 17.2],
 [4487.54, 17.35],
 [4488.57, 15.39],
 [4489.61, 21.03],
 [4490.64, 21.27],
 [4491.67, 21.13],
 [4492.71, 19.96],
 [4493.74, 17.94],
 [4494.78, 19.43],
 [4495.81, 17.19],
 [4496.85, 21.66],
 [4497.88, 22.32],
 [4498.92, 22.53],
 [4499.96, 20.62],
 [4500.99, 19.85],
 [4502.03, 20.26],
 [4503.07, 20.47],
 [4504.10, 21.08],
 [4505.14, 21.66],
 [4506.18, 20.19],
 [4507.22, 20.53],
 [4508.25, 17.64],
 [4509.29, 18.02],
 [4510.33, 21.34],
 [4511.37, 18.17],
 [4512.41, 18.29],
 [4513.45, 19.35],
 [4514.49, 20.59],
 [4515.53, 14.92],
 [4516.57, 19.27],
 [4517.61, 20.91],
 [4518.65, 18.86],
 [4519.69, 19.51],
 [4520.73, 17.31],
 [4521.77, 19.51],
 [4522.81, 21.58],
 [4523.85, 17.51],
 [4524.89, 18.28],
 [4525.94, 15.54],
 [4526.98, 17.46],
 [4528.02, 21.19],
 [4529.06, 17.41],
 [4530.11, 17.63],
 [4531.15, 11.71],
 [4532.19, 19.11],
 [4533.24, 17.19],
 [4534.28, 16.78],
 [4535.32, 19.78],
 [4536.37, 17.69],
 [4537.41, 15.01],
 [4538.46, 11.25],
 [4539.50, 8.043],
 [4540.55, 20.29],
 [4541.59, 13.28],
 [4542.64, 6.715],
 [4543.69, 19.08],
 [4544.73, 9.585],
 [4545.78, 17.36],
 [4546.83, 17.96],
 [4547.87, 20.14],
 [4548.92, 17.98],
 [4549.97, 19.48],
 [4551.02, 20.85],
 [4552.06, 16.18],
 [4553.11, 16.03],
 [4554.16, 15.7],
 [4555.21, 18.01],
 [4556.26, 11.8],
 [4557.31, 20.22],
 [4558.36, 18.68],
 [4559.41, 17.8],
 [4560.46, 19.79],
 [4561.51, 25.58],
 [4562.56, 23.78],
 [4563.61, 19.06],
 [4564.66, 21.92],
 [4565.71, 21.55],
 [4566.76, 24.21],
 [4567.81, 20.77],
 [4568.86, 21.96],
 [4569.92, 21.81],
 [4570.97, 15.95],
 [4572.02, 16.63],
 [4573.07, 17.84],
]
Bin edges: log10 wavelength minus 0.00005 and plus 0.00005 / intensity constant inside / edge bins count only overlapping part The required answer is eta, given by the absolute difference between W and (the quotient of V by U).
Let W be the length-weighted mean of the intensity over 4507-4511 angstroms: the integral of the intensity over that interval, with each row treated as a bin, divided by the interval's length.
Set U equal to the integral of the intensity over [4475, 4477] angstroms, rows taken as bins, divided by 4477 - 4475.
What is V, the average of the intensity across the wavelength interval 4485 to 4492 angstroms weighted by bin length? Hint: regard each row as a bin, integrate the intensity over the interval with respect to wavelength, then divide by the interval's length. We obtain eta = 18.1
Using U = 16.7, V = 19.7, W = 19.3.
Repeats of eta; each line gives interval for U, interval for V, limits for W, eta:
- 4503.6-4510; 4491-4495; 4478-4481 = 18.3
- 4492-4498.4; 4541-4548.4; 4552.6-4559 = 16.0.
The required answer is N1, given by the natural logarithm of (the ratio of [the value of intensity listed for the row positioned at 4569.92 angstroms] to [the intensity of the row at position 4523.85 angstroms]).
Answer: 0.22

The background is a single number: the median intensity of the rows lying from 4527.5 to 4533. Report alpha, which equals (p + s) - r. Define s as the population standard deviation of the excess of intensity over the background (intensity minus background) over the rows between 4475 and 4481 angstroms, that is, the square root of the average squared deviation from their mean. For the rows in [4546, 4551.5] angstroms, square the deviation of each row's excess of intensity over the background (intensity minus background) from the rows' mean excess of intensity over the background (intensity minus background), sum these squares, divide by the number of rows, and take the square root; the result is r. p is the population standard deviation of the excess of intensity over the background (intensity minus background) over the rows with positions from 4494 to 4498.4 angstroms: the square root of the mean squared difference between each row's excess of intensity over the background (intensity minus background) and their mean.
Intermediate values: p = 2.0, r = 1.2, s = 1.9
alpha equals 3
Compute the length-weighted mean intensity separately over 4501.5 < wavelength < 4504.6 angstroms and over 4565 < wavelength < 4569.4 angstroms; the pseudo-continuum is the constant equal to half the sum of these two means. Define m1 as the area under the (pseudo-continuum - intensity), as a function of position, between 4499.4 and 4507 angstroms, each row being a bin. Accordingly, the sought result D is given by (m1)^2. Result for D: 33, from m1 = 6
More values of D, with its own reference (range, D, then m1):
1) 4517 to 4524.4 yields 229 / 15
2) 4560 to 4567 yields 36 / -6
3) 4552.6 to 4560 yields 1075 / 33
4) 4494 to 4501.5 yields 48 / 7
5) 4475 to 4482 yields 373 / 19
